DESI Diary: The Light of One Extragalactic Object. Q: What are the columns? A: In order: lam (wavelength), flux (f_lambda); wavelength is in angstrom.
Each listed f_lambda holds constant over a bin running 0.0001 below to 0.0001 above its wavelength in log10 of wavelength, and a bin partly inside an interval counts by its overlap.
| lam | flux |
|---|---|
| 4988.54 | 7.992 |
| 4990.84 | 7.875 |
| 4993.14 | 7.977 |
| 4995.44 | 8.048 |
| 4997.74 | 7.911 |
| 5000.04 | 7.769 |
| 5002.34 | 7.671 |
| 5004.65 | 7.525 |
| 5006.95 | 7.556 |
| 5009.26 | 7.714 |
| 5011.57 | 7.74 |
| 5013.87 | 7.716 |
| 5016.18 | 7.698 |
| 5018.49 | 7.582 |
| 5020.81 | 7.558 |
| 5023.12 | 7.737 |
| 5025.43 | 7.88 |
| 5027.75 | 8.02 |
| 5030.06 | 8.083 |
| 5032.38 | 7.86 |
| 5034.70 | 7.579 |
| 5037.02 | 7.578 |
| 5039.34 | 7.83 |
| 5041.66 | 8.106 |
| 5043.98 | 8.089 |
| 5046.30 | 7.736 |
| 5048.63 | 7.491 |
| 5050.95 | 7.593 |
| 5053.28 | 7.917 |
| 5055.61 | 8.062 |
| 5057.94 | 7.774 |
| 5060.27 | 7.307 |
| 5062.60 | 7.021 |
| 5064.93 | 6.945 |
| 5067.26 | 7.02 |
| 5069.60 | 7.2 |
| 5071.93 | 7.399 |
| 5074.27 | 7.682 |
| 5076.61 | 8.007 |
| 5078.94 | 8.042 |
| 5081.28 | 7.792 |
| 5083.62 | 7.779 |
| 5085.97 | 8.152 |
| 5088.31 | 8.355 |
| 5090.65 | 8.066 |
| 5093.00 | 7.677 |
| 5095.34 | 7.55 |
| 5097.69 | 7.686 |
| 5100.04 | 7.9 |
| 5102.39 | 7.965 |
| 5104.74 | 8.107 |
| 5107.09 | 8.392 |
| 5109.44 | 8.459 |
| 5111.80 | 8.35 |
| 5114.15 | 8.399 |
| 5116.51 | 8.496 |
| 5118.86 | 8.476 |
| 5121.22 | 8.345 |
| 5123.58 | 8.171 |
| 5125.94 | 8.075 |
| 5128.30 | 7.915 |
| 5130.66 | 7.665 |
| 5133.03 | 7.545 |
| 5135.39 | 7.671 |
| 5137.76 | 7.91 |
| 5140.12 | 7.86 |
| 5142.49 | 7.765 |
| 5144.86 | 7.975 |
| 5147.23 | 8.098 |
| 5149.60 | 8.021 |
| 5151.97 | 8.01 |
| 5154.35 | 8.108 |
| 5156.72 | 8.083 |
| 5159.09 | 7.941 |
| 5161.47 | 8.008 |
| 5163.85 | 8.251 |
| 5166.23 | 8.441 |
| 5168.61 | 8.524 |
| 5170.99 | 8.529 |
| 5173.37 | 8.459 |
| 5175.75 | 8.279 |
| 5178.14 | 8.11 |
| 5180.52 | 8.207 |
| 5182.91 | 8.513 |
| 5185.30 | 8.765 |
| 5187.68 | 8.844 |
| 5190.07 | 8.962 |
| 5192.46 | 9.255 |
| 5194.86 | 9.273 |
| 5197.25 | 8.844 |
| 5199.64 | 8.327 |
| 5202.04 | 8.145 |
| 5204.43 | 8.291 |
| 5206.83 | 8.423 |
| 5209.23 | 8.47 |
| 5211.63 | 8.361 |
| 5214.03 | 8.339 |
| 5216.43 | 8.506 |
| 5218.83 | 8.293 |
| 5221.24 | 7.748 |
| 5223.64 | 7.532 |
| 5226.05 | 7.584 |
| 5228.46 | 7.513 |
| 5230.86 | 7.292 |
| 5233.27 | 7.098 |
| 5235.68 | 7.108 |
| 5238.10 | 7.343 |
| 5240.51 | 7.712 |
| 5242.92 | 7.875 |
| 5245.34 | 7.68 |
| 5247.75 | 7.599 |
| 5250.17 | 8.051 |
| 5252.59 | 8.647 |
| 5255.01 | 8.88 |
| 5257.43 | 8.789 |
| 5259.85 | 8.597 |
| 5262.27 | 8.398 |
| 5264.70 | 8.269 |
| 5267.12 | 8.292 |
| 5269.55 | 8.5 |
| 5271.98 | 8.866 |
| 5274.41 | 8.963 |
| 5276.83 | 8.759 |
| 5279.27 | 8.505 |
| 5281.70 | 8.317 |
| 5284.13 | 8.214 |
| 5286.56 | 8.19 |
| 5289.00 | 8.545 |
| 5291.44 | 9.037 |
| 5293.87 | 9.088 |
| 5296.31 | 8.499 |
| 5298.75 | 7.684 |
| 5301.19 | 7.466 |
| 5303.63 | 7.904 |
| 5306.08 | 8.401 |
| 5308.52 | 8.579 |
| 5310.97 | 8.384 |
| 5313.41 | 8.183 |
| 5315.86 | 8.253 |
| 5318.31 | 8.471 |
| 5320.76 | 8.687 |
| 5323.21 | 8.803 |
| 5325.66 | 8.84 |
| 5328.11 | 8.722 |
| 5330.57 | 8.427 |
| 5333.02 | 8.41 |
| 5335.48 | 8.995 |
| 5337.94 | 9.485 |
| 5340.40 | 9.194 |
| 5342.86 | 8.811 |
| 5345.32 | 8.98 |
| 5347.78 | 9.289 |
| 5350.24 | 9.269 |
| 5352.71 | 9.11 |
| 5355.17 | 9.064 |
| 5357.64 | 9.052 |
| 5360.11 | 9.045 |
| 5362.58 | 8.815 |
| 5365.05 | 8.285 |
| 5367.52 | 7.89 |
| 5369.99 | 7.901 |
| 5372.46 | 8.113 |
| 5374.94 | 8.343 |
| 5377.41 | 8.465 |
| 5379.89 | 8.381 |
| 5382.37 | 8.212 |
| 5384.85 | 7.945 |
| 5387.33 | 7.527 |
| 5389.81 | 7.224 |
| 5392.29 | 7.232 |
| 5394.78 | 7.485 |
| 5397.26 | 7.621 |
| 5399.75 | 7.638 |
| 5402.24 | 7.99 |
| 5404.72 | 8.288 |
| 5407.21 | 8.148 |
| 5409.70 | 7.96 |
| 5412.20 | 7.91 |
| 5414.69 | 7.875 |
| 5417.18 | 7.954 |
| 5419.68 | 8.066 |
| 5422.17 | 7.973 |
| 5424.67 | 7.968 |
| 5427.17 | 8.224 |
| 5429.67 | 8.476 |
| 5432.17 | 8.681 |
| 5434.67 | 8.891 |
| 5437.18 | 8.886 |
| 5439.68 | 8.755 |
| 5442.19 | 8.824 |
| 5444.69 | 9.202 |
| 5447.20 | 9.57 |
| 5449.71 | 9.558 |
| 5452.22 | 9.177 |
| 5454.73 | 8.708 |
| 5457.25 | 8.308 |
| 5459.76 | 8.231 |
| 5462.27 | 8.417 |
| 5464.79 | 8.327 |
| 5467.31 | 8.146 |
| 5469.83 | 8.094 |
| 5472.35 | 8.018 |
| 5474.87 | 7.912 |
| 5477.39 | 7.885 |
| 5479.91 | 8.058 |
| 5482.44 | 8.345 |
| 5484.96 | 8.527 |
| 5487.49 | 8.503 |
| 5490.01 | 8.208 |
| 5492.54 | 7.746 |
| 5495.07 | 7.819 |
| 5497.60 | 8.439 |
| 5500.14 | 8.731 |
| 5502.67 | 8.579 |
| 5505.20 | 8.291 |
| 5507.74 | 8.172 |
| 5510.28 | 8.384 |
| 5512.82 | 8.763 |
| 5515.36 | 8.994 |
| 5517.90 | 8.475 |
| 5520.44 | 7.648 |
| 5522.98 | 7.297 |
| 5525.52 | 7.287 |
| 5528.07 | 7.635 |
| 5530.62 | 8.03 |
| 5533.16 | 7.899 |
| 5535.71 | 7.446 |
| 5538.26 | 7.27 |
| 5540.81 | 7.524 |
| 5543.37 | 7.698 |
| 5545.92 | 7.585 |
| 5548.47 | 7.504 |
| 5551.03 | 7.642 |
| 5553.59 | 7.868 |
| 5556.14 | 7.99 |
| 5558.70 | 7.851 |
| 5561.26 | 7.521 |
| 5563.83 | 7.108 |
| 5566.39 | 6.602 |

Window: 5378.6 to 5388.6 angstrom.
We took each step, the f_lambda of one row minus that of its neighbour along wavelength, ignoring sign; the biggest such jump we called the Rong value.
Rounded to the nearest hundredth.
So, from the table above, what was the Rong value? 0.42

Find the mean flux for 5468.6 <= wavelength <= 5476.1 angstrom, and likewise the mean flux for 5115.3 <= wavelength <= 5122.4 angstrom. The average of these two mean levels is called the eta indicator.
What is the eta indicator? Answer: 8.22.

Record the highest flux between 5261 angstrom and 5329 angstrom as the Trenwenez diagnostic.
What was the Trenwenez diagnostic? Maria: 9.088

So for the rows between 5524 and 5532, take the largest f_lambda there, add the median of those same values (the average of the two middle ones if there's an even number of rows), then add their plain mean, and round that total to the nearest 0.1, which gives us 23.3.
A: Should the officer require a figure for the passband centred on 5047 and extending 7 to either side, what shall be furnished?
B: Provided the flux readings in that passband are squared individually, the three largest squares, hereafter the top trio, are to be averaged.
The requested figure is 65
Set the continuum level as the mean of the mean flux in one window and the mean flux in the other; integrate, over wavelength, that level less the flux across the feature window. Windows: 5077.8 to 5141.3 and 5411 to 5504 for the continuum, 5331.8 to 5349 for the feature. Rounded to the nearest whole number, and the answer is -14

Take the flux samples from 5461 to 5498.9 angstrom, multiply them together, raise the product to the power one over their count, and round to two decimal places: 8.16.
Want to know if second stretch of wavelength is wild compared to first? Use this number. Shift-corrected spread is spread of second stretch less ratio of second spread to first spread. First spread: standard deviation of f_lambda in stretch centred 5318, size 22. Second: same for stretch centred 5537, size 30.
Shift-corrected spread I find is -0.8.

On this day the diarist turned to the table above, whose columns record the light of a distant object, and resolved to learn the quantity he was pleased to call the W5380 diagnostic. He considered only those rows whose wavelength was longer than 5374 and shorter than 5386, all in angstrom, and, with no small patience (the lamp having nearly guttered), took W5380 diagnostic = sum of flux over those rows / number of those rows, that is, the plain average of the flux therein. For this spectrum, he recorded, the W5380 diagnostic 8.27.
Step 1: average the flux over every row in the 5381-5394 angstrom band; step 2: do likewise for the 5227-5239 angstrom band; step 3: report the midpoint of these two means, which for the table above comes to 7.45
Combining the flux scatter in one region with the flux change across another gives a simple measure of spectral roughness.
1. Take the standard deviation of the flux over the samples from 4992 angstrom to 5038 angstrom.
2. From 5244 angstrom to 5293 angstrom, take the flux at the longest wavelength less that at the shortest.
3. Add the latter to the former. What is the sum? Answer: 1.53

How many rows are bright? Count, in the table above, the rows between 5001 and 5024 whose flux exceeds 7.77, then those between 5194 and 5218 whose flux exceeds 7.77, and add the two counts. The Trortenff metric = 10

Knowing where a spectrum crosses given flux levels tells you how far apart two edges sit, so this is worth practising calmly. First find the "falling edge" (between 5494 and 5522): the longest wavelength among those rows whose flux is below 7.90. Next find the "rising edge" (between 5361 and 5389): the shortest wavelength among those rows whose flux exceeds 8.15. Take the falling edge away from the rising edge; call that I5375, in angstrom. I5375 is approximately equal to -157.9 angstrom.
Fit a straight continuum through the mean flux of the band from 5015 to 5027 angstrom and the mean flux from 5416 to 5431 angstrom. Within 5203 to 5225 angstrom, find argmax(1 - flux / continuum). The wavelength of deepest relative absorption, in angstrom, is 5223.64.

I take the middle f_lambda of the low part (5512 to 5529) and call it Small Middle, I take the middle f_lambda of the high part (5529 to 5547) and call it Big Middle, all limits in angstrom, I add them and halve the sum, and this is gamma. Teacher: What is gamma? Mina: 7.6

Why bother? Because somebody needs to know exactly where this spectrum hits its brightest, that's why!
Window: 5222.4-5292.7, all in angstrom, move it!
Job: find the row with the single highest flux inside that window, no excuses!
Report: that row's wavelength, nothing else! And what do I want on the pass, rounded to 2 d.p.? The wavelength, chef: 5291.44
